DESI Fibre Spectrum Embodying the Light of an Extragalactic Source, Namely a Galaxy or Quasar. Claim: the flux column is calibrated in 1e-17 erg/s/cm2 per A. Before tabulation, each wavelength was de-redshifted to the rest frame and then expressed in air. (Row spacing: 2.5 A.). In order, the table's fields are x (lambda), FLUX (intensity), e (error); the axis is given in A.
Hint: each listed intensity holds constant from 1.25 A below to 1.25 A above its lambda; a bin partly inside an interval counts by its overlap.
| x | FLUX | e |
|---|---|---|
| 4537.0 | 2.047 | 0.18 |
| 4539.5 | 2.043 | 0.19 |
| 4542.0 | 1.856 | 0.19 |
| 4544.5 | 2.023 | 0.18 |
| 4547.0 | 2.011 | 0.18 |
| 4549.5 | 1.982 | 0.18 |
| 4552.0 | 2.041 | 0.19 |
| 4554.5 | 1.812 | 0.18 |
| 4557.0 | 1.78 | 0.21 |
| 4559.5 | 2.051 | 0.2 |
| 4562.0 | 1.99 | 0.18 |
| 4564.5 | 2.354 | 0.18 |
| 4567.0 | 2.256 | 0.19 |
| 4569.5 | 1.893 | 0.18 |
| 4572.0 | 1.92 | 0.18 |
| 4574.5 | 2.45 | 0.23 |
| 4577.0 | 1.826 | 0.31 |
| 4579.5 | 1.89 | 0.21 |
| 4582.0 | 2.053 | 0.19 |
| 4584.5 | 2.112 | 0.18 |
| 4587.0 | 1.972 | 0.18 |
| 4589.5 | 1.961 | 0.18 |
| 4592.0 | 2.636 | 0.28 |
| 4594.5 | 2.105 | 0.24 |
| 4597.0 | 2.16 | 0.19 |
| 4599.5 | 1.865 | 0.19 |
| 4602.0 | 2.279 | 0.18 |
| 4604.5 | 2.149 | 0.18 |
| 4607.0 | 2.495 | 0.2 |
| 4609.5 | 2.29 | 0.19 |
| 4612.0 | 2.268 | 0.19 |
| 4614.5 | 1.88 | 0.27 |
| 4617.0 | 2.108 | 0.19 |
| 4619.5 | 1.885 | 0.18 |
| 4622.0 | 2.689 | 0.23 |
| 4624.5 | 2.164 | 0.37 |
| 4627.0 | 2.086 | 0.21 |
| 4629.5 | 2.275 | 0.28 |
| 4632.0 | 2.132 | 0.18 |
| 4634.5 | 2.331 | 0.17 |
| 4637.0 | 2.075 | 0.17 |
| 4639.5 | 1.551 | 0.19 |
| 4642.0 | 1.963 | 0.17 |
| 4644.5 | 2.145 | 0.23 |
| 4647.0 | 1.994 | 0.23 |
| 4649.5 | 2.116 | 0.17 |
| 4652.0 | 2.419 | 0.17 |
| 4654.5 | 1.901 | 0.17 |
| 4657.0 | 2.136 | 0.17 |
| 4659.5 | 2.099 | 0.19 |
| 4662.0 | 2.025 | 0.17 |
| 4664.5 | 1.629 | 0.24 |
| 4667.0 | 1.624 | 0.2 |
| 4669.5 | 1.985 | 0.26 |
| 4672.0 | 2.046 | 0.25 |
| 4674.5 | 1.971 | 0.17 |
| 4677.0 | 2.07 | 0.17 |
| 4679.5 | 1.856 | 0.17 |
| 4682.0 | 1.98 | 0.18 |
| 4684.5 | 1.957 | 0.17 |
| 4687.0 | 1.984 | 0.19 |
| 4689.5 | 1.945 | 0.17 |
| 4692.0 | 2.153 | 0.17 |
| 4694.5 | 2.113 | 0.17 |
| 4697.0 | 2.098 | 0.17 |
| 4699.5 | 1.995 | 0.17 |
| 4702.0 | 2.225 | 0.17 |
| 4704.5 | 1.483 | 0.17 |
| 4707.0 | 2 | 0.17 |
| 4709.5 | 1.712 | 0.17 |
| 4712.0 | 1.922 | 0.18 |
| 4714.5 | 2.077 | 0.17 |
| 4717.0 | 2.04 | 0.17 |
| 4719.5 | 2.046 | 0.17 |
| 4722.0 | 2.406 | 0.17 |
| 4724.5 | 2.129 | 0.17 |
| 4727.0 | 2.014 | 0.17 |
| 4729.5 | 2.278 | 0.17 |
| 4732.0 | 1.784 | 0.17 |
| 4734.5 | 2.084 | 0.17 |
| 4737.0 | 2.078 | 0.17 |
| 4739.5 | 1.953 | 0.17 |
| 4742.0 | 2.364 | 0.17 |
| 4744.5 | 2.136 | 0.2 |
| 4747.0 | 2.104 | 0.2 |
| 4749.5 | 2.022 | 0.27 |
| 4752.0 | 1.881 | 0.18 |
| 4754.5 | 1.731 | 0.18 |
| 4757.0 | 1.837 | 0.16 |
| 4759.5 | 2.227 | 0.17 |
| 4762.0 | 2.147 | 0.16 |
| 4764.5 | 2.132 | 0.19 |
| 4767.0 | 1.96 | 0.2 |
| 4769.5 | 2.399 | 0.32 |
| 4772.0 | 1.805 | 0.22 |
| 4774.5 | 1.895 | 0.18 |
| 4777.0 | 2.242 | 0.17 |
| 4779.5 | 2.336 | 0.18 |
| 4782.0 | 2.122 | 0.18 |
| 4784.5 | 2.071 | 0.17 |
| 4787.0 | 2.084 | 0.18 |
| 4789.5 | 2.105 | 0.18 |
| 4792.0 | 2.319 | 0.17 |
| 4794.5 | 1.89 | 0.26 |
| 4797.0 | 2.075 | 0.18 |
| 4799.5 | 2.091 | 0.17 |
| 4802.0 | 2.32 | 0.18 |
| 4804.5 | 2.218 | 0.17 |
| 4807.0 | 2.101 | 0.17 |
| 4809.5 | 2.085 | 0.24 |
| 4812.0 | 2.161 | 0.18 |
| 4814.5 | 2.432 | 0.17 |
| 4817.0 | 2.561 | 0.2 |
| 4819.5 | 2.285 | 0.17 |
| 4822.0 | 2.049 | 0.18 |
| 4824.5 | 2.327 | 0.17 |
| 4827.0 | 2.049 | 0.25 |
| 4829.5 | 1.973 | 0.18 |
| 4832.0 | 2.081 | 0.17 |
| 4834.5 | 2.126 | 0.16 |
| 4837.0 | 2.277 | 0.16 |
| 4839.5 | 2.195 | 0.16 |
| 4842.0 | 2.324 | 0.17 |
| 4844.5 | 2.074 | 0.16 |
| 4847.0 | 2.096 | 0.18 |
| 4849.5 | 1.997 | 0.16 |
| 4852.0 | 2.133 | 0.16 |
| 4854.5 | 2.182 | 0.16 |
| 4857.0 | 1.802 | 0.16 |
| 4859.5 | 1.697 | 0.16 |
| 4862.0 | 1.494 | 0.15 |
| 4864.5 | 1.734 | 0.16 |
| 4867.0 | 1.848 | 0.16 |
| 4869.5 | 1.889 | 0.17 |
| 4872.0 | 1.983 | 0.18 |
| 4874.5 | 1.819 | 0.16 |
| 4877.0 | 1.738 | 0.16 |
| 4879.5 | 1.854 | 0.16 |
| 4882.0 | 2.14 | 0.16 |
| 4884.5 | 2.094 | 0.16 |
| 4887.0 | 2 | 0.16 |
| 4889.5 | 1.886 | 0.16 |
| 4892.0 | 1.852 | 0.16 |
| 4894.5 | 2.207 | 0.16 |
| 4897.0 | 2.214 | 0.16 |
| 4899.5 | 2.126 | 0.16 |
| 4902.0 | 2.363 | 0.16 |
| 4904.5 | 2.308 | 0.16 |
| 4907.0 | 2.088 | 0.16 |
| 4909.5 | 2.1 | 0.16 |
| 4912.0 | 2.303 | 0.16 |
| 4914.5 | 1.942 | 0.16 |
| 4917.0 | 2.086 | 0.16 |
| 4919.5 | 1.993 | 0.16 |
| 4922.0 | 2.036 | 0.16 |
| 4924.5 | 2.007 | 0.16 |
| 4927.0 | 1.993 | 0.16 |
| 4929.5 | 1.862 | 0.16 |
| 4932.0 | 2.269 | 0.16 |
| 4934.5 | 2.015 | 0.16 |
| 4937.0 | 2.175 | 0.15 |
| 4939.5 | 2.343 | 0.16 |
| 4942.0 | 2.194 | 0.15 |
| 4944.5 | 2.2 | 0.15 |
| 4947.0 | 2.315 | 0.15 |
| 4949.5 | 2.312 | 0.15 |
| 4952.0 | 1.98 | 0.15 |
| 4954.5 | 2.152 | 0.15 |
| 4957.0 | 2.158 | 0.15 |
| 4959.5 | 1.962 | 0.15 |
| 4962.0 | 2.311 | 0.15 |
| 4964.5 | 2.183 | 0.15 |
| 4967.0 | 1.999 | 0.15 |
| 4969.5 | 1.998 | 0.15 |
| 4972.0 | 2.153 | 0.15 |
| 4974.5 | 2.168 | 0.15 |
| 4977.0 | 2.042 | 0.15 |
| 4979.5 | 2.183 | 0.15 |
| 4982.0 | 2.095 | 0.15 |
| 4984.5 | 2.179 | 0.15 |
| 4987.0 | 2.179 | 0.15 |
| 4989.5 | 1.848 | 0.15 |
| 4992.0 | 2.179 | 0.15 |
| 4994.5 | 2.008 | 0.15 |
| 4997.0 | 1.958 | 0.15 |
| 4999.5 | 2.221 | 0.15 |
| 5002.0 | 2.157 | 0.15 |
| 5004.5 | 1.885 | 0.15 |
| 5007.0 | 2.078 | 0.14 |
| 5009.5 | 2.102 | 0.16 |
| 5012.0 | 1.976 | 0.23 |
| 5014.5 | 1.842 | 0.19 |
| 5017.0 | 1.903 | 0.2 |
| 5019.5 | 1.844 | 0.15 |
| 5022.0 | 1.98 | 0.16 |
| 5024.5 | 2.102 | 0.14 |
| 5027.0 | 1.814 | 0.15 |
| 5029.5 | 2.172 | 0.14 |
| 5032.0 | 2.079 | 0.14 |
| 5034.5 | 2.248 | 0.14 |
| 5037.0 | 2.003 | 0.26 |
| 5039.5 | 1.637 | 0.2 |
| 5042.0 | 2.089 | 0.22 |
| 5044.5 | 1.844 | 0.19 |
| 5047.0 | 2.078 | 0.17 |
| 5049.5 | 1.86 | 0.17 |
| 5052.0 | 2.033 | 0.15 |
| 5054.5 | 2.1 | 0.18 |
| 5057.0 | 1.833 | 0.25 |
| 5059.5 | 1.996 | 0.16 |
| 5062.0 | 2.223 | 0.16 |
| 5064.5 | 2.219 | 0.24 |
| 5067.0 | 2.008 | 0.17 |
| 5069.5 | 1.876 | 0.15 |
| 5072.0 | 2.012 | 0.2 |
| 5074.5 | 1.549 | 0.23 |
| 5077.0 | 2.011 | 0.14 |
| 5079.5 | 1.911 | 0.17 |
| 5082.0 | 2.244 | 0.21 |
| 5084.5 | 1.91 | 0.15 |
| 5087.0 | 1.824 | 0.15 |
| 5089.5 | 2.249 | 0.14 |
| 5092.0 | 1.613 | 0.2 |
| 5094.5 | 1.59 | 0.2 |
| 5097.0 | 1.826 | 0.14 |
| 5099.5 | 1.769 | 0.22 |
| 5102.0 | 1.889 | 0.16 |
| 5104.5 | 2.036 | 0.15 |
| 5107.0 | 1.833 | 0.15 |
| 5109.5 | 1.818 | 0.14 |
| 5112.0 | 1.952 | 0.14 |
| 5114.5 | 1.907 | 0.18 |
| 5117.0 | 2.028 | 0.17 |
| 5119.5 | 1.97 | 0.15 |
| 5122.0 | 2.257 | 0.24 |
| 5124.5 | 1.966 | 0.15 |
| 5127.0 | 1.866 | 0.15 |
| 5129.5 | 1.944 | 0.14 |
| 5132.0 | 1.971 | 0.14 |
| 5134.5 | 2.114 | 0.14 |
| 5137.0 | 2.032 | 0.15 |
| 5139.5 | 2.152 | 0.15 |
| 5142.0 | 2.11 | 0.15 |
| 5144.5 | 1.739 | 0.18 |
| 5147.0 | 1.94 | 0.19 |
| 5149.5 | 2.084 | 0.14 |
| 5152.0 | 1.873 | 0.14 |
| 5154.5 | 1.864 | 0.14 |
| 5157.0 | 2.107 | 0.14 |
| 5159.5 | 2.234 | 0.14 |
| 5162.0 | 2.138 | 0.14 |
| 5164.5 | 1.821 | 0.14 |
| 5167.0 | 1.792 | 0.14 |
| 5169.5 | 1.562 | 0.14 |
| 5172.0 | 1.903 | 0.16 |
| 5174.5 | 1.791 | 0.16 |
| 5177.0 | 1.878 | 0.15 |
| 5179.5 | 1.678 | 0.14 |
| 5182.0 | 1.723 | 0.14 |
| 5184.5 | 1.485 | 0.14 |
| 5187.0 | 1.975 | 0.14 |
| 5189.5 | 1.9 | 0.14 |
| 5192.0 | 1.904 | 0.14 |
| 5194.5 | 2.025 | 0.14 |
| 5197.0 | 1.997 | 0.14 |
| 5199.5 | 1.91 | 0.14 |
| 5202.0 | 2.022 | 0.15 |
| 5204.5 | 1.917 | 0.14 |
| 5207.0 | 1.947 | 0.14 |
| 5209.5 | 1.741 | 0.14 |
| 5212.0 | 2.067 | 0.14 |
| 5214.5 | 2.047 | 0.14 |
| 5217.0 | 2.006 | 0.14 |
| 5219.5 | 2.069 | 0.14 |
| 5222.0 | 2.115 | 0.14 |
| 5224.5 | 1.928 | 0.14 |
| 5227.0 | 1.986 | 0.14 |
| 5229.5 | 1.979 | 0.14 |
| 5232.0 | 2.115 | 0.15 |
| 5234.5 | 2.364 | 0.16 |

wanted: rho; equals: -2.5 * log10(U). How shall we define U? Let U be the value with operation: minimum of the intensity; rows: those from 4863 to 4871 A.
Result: -0.598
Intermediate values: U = 1.734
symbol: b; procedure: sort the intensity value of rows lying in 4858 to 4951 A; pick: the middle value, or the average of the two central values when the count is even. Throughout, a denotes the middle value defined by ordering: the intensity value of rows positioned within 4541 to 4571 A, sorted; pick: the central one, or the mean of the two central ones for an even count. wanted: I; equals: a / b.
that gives 0.98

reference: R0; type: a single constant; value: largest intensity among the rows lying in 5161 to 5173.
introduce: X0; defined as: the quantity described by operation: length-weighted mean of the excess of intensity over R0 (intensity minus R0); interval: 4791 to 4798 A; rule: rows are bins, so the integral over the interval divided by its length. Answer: -0.05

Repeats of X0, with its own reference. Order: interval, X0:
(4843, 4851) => -0.07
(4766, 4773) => -0.07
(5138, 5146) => -0.14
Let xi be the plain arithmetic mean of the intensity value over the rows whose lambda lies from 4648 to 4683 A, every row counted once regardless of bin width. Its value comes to 1.99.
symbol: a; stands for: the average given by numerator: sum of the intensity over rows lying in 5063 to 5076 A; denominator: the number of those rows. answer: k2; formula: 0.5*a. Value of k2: 0.97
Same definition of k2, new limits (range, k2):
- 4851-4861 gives 0.98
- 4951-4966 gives 1.06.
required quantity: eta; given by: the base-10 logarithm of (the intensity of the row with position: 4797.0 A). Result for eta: 0.32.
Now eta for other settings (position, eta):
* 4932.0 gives 0.36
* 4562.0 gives 0.30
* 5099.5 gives 0.25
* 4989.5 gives 0.27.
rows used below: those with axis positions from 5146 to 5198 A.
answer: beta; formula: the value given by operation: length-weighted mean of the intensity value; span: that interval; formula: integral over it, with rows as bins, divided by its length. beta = 1.89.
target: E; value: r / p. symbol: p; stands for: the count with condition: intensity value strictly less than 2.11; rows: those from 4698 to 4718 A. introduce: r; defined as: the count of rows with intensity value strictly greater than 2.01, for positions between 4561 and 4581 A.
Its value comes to 0.43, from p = 7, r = 3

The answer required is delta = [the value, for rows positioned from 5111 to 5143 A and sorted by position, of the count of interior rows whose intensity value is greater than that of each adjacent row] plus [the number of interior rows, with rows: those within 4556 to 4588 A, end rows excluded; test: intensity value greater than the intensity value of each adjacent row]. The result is 8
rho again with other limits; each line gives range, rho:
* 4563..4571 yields -0.693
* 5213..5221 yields -0.756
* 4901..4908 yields -0.799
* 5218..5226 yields -0.713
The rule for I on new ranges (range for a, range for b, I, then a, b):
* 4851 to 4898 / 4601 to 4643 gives 0.88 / 1.89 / 2.15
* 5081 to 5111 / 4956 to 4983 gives 0.85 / 1.83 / 2.15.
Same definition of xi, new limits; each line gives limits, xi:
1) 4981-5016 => 2.05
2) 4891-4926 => 2.12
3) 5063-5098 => 1.92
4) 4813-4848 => 2.20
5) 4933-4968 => 2.16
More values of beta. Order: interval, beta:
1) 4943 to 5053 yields 2.06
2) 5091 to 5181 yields 1.92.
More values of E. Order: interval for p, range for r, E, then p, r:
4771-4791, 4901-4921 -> 1.20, 5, 6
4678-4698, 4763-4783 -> 0.83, 6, 5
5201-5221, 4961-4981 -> 0.75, 8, 6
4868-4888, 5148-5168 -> 0.57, 7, 4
